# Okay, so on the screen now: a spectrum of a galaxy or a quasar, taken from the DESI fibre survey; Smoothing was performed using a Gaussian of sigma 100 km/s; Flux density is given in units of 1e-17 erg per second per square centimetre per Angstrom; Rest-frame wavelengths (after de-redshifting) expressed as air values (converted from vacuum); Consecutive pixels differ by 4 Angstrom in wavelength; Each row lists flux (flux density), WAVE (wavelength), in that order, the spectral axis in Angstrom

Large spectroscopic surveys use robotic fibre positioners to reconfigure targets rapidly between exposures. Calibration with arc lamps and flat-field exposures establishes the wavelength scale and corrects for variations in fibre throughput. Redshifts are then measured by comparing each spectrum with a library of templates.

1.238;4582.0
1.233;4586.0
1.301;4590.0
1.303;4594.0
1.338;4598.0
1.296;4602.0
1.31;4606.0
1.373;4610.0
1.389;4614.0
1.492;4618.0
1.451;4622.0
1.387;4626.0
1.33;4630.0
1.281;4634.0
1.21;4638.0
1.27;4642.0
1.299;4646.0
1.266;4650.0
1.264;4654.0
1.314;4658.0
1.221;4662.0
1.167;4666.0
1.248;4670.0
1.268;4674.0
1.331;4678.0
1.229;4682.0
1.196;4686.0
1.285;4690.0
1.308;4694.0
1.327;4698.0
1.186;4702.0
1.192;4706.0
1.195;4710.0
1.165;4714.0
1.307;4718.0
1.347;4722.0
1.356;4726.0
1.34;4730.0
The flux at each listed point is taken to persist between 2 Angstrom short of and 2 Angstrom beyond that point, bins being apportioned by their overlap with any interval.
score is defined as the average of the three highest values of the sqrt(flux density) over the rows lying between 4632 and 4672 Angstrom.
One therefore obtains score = 1.14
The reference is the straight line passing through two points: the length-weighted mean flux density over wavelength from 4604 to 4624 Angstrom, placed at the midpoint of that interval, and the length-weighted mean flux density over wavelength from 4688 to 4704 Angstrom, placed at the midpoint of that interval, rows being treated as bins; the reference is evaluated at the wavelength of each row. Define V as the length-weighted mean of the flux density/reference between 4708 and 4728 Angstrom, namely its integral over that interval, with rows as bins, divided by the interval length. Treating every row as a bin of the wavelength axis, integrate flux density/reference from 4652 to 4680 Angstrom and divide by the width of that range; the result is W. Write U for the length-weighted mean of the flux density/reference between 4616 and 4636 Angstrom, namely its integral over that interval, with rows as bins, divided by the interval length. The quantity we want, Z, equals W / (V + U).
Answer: 0.469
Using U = 1.00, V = 1.03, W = 0.95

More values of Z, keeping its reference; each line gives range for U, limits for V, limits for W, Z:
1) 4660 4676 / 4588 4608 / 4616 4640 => 0.532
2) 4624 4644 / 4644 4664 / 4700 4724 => 0.520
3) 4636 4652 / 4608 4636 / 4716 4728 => 0.561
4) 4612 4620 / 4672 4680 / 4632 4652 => 0.460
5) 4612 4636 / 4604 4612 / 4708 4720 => 0.502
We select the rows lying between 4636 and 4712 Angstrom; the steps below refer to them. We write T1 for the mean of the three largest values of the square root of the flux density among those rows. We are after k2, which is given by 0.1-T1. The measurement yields -1.05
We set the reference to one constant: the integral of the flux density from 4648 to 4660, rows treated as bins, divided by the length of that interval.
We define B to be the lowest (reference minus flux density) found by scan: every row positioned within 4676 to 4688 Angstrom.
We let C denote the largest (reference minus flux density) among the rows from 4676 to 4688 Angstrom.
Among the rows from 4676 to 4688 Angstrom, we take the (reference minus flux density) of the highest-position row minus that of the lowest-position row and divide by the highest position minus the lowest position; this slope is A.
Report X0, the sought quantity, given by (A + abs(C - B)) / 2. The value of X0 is 0.08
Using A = 0.017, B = -0.05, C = 0.085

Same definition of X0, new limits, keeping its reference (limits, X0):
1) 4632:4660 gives 0.05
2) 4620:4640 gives 0.13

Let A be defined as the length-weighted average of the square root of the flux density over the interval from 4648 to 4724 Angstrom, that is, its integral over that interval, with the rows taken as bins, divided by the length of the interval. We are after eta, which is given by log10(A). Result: 0.0489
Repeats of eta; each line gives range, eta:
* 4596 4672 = 0.0586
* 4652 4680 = 0.0499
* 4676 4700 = 0.0534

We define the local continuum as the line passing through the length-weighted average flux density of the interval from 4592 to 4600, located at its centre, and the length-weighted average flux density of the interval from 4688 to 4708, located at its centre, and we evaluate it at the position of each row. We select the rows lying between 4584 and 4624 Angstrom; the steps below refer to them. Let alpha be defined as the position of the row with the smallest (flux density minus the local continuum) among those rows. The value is 4586.0 Angstrom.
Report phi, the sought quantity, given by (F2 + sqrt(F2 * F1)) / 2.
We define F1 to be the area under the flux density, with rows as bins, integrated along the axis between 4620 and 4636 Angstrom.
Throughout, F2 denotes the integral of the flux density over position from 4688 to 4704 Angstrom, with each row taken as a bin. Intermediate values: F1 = 21.8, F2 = 20.4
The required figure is 20.8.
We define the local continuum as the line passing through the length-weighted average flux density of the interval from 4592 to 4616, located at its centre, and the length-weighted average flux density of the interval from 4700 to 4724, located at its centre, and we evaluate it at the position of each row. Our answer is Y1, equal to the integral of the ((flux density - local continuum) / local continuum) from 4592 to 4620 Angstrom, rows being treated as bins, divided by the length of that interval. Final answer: 0.019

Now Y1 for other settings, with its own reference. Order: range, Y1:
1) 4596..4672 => 0.003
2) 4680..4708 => -0.002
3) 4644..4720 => -0.008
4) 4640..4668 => -0.023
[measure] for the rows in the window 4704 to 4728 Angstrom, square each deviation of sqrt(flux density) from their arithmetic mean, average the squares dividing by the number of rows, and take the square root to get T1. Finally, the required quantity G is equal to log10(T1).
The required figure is -1.46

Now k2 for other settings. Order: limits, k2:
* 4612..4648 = -1.10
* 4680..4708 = -1.04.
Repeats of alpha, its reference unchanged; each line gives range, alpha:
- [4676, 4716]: 4714.0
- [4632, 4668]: 4666.0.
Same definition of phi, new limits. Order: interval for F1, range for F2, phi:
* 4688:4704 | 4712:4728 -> 20.6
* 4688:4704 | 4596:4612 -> 21.1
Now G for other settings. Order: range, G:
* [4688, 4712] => -1.58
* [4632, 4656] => -1.91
